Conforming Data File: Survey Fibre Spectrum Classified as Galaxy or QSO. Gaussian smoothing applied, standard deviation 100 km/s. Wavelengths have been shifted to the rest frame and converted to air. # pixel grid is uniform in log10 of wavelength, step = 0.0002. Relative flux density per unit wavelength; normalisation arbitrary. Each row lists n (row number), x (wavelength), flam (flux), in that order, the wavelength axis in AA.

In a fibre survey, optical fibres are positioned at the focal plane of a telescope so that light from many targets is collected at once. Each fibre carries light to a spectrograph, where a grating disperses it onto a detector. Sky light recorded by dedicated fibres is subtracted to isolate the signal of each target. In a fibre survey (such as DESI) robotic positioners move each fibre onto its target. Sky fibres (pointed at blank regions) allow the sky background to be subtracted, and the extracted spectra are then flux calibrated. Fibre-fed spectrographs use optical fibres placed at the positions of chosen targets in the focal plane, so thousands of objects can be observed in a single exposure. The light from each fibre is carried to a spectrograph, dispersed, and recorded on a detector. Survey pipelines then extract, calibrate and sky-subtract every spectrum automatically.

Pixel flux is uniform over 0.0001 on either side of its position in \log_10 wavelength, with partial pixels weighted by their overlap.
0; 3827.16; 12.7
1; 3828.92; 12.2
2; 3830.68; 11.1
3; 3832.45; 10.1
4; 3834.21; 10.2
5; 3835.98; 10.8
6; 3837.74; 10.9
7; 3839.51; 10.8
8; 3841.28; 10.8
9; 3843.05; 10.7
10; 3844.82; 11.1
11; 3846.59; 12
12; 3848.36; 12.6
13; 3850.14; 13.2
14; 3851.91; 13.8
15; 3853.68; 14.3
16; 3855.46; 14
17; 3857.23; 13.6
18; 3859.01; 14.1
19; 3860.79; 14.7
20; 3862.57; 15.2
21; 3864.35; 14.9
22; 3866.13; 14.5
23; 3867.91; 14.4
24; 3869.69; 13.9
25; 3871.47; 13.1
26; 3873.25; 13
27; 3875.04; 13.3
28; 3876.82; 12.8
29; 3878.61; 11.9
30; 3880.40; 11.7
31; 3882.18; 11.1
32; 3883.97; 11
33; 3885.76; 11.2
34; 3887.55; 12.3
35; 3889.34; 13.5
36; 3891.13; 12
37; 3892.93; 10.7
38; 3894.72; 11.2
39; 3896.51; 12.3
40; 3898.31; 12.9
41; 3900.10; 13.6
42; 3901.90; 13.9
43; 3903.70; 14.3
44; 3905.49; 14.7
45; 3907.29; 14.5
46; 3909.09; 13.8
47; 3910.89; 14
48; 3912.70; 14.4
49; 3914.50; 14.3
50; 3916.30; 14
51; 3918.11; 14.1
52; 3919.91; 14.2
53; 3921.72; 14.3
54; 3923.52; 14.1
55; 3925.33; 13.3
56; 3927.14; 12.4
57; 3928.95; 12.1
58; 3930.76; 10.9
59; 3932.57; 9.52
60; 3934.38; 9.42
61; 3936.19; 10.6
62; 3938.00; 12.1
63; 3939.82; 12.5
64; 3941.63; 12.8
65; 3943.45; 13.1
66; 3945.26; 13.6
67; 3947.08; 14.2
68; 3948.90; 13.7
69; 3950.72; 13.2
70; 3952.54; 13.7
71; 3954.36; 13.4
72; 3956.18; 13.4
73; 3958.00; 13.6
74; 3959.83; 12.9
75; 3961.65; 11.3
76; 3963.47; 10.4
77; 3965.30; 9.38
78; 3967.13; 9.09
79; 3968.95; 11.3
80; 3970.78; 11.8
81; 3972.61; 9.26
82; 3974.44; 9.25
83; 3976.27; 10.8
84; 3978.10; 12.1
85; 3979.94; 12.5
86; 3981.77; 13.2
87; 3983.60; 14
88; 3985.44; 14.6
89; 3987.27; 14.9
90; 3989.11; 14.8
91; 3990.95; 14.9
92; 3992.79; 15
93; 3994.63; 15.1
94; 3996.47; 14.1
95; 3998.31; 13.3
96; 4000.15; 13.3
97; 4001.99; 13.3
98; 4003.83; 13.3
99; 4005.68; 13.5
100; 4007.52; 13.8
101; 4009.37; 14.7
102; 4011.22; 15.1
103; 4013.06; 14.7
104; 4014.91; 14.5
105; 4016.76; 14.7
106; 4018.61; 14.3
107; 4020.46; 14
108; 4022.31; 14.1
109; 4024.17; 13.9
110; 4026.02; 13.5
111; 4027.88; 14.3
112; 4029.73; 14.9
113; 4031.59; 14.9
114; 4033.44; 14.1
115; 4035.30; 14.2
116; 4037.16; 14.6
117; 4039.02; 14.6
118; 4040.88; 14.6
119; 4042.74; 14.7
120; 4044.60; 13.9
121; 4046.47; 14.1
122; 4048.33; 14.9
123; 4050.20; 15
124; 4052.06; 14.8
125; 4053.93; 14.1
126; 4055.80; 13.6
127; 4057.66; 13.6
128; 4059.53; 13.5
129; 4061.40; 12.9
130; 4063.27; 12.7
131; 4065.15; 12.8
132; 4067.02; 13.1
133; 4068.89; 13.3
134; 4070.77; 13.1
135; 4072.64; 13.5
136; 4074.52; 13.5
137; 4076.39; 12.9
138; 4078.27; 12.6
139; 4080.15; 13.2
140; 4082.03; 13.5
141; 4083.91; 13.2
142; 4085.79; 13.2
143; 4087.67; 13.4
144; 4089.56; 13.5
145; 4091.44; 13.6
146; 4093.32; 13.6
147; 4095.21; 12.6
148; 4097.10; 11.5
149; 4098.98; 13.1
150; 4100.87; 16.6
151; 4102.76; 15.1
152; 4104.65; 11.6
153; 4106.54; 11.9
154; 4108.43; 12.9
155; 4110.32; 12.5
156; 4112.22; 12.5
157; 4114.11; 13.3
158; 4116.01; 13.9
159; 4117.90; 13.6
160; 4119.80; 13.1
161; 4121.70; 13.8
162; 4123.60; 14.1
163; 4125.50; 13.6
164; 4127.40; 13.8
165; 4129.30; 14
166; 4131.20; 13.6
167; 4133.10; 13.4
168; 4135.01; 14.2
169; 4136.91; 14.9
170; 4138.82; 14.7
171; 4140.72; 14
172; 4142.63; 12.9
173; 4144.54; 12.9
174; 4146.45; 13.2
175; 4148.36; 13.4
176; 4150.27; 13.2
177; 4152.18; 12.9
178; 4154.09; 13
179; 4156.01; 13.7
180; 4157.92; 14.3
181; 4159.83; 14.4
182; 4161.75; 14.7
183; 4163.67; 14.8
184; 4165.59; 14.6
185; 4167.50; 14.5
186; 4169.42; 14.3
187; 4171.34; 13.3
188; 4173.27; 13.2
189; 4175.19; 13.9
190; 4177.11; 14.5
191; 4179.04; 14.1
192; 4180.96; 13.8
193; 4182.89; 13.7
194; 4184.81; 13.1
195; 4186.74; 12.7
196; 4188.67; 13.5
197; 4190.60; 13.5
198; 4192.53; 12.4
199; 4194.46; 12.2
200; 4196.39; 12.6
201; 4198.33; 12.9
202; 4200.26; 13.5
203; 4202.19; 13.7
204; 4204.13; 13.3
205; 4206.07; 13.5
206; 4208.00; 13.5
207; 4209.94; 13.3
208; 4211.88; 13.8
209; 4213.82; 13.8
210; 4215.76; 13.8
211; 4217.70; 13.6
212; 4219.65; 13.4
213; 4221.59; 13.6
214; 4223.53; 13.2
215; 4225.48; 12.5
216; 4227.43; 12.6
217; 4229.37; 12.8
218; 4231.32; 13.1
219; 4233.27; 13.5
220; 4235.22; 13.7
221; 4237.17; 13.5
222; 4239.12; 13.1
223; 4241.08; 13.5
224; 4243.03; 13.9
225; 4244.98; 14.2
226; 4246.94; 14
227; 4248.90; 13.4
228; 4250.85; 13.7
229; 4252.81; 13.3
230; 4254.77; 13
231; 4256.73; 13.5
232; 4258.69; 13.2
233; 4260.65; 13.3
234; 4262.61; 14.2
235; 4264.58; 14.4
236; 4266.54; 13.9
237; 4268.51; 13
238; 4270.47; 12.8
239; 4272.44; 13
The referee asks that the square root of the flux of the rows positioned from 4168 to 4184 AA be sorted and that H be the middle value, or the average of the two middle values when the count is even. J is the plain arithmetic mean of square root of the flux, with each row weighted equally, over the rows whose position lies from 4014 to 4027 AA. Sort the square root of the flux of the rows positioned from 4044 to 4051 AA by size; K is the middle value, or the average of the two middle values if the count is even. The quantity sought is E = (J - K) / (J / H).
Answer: -0.047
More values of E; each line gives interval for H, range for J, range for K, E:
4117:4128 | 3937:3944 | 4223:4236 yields -0.069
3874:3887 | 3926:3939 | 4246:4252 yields -0.401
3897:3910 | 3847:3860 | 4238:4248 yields -0.034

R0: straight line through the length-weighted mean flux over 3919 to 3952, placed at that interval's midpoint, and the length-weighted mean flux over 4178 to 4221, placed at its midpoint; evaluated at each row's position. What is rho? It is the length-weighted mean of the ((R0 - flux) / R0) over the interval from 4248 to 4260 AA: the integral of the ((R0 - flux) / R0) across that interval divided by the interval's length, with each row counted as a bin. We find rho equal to 0.01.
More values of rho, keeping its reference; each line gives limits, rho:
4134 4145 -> -0.06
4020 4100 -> -0.06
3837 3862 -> -0.03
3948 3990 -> 0.03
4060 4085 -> -0.01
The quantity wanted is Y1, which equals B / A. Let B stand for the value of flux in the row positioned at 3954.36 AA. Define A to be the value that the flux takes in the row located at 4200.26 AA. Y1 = 0.99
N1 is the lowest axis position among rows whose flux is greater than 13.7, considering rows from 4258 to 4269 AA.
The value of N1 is 4262.61 AA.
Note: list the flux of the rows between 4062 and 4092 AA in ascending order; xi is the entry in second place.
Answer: 12.7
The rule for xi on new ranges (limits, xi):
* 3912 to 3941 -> 9.52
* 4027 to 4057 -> 13.9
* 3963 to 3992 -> 9.25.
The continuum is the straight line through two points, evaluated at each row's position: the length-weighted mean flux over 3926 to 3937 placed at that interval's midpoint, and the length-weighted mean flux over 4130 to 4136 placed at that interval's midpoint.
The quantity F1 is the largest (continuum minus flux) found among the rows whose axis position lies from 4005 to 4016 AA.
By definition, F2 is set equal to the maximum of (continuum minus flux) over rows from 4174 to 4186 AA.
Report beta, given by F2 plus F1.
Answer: -0.2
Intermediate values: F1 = -1.6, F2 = 1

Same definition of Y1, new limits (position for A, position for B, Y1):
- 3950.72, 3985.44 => 1.11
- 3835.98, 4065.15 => 1.19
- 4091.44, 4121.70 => 1.01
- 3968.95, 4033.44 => 1.25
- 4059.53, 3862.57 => 1.13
